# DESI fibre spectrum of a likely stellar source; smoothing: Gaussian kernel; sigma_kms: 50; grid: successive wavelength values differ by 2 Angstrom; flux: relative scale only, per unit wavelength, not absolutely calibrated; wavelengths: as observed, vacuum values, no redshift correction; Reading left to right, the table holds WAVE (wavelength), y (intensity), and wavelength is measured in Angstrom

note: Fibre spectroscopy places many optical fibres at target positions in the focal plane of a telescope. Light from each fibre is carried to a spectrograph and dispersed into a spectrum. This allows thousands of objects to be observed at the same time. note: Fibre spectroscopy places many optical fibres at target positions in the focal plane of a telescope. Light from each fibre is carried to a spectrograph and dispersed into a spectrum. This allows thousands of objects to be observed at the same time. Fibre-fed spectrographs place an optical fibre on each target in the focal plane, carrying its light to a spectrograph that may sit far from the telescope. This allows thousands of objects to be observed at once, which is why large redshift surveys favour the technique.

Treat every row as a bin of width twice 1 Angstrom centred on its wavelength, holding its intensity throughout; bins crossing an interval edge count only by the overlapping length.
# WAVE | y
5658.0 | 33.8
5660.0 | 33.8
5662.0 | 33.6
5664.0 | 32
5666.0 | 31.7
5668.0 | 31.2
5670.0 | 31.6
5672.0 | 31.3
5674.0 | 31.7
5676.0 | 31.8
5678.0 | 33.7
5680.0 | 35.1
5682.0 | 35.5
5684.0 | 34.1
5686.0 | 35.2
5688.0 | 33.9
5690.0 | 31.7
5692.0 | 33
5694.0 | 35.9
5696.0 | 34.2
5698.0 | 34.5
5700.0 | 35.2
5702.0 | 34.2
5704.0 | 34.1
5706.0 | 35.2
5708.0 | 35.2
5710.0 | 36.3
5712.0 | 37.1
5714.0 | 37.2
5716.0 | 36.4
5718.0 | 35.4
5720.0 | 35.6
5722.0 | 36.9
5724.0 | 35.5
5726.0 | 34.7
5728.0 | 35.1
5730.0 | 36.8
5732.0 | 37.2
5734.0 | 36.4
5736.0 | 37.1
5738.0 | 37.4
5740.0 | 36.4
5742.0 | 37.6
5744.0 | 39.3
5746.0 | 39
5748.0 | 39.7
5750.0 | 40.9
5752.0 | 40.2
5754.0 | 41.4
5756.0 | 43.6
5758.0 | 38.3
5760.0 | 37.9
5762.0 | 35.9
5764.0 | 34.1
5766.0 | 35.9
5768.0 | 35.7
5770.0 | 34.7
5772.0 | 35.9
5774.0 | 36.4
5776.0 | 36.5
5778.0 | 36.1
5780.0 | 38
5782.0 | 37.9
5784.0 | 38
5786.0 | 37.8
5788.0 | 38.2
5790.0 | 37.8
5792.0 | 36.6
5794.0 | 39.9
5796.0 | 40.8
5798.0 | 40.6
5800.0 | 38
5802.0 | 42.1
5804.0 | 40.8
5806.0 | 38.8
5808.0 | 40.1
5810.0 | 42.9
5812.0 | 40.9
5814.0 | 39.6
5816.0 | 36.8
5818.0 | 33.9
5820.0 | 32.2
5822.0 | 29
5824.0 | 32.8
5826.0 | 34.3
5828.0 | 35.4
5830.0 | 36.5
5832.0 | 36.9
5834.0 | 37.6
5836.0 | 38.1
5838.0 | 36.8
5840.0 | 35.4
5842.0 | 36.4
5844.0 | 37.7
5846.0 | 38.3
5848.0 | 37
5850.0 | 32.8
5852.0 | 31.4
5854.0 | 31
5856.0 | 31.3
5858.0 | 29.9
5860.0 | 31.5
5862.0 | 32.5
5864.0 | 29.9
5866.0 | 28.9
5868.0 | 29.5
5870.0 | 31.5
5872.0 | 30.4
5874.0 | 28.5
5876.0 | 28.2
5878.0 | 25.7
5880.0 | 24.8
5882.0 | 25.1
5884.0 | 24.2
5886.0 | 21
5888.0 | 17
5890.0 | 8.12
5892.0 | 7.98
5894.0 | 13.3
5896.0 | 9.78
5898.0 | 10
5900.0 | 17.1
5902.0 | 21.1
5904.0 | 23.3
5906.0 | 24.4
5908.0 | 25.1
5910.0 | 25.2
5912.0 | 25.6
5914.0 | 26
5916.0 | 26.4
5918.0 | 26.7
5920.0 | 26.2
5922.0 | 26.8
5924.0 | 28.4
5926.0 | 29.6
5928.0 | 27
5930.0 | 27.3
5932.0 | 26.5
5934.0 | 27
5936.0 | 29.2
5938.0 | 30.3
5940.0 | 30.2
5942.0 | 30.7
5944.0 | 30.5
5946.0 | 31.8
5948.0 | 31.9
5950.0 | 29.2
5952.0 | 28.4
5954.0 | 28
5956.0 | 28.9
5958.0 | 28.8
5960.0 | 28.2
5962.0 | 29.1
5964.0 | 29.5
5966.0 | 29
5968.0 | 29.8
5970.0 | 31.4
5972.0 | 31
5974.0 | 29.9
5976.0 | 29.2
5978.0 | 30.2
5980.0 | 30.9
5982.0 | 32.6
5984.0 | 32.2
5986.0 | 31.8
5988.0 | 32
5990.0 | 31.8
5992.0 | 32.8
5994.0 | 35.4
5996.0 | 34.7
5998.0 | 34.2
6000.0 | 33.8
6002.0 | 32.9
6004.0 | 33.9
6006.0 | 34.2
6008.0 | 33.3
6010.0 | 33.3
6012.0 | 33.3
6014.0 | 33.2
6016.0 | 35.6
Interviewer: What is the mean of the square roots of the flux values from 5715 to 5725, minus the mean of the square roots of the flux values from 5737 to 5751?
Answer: -0.22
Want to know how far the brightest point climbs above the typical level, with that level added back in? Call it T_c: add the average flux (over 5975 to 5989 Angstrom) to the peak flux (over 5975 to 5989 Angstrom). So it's 64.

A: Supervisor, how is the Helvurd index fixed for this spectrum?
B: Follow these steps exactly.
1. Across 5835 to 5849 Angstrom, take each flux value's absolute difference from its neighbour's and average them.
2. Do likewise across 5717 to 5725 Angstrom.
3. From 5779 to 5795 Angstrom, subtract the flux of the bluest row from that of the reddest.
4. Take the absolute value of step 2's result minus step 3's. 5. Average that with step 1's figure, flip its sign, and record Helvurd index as -1.0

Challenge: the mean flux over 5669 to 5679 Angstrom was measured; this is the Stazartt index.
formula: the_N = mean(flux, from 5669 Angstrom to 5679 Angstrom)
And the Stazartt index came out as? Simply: 32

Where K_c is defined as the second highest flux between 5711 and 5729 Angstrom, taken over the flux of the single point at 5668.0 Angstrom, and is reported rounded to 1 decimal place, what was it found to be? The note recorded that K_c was 1.2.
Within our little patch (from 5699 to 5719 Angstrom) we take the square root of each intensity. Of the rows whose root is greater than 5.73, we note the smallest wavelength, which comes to 5700.0 Angstrom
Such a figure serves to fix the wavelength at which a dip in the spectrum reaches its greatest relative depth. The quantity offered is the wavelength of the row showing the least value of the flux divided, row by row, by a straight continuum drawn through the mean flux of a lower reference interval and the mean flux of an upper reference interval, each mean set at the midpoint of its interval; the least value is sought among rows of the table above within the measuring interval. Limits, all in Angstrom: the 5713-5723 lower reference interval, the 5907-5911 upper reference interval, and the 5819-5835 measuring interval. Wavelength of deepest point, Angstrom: 5822.0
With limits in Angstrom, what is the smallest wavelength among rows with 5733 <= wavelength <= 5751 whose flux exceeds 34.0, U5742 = 5734.0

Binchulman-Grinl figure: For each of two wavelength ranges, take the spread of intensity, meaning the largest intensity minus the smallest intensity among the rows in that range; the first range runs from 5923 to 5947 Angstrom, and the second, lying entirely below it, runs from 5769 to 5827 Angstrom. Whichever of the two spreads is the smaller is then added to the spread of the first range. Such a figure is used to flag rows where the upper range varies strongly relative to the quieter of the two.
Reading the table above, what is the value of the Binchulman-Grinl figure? 11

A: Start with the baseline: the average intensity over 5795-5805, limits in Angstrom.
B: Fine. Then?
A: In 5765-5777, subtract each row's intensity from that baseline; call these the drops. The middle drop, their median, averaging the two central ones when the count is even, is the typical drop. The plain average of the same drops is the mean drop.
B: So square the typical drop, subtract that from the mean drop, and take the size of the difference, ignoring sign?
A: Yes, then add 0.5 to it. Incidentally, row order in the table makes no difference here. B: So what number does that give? 17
